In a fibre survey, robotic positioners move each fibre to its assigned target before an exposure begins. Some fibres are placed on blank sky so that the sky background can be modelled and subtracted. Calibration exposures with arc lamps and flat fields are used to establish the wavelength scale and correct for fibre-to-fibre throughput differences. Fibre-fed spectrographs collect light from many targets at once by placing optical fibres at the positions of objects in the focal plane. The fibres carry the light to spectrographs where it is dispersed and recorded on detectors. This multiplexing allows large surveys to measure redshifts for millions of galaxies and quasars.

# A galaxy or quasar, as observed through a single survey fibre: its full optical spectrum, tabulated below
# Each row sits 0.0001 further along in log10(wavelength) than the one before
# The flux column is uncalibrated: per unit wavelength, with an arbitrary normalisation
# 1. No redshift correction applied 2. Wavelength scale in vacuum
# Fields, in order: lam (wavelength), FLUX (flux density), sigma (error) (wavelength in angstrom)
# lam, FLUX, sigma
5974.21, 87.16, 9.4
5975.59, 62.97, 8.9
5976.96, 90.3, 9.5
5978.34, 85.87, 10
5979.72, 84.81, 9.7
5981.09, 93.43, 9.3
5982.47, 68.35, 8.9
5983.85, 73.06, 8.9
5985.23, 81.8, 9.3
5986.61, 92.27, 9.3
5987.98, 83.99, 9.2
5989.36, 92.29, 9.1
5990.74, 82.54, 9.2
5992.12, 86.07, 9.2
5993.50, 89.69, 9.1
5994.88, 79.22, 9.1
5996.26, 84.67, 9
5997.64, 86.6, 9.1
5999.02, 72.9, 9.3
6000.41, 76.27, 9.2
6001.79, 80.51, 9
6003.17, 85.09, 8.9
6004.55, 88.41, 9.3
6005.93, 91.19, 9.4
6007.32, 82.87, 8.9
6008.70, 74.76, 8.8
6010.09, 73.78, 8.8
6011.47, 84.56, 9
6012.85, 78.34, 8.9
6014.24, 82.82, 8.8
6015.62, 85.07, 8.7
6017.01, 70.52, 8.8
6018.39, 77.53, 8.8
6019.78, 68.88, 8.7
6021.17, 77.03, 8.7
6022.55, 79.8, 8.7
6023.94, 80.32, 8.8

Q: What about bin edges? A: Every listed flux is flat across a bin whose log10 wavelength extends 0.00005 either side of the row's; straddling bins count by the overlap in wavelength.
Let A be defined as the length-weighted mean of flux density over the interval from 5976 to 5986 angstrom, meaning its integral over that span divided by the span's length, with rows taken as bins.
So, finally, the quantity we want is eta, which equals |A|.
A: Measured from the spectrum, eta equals 82.0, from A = 82.0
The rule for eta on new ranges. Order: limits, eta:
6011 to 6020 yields 78.6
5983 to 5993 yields 84.4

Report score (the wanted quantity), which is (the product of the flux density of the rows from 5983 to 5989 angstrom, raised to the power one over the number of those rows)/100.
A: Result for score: 0.82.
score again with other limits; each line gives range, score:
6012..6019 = 0.79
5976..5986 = 0.82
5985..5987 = 0.87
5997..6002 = 0.79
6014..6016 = 0.84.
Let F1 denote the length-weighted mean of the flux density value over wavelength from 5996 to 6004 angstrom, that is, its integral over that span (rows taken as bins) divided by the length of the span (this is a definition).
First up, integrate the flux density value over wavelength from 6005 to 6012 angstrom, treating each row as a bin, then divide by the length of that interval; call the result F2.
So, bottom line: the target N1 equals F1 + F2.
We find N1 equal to 163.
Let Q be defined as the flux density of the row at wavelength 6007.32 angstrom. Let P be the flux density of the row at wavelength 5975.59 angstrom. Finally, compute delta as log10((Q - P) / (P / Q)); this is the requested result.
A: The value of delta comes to 1.4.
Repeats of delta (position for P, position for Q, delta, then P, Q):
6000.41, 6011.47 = 1.0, 76.27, 84.56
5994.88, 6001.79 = 0.1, 79.22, 80.51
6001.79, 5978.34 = 0.8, 80.51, 85.87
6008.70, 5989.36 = 1.3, 74.76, 92.29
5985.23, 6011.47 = 0.5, 81.8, 84.56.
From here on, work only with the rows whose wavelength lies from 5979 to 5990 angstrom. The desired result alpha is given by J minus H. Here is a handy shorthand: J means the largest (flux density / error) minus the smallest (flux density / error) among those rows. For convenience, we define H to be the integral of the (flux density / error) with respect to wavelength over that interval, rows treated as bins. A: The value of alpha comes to -97.4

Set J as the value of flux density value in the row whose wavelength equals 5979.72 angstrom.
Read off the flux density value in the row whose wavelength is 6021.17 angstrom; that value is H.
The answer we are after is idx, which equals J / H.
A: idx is 1.10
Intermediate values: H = 77.03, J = 84.81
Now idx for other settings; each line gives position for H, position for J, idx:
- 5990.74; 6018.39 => 0.94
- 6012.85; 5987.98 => 1.07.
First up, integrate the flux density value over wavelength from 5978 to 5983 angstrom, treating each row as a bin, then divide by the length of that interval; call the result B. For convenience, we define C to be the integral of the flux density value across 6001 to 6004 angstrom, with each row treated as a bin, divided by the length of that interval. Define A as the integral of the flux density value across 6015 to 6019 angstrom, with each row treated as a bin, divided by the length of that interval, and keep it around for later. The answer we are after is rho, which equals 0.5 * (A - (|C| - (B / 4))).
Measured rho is 8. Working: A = 77.6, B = 83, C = 83.0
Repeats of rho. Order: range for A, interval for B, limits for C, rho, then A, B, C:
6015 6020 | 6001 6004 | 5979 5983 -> 7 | 75.9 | 83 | 82.8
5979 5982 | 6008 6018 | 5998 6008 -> 12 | 87.6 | 79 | 82.6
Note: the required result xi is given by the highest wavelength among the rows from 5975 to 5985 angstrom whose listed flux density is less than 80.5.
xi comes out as 5983.85 angstrom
